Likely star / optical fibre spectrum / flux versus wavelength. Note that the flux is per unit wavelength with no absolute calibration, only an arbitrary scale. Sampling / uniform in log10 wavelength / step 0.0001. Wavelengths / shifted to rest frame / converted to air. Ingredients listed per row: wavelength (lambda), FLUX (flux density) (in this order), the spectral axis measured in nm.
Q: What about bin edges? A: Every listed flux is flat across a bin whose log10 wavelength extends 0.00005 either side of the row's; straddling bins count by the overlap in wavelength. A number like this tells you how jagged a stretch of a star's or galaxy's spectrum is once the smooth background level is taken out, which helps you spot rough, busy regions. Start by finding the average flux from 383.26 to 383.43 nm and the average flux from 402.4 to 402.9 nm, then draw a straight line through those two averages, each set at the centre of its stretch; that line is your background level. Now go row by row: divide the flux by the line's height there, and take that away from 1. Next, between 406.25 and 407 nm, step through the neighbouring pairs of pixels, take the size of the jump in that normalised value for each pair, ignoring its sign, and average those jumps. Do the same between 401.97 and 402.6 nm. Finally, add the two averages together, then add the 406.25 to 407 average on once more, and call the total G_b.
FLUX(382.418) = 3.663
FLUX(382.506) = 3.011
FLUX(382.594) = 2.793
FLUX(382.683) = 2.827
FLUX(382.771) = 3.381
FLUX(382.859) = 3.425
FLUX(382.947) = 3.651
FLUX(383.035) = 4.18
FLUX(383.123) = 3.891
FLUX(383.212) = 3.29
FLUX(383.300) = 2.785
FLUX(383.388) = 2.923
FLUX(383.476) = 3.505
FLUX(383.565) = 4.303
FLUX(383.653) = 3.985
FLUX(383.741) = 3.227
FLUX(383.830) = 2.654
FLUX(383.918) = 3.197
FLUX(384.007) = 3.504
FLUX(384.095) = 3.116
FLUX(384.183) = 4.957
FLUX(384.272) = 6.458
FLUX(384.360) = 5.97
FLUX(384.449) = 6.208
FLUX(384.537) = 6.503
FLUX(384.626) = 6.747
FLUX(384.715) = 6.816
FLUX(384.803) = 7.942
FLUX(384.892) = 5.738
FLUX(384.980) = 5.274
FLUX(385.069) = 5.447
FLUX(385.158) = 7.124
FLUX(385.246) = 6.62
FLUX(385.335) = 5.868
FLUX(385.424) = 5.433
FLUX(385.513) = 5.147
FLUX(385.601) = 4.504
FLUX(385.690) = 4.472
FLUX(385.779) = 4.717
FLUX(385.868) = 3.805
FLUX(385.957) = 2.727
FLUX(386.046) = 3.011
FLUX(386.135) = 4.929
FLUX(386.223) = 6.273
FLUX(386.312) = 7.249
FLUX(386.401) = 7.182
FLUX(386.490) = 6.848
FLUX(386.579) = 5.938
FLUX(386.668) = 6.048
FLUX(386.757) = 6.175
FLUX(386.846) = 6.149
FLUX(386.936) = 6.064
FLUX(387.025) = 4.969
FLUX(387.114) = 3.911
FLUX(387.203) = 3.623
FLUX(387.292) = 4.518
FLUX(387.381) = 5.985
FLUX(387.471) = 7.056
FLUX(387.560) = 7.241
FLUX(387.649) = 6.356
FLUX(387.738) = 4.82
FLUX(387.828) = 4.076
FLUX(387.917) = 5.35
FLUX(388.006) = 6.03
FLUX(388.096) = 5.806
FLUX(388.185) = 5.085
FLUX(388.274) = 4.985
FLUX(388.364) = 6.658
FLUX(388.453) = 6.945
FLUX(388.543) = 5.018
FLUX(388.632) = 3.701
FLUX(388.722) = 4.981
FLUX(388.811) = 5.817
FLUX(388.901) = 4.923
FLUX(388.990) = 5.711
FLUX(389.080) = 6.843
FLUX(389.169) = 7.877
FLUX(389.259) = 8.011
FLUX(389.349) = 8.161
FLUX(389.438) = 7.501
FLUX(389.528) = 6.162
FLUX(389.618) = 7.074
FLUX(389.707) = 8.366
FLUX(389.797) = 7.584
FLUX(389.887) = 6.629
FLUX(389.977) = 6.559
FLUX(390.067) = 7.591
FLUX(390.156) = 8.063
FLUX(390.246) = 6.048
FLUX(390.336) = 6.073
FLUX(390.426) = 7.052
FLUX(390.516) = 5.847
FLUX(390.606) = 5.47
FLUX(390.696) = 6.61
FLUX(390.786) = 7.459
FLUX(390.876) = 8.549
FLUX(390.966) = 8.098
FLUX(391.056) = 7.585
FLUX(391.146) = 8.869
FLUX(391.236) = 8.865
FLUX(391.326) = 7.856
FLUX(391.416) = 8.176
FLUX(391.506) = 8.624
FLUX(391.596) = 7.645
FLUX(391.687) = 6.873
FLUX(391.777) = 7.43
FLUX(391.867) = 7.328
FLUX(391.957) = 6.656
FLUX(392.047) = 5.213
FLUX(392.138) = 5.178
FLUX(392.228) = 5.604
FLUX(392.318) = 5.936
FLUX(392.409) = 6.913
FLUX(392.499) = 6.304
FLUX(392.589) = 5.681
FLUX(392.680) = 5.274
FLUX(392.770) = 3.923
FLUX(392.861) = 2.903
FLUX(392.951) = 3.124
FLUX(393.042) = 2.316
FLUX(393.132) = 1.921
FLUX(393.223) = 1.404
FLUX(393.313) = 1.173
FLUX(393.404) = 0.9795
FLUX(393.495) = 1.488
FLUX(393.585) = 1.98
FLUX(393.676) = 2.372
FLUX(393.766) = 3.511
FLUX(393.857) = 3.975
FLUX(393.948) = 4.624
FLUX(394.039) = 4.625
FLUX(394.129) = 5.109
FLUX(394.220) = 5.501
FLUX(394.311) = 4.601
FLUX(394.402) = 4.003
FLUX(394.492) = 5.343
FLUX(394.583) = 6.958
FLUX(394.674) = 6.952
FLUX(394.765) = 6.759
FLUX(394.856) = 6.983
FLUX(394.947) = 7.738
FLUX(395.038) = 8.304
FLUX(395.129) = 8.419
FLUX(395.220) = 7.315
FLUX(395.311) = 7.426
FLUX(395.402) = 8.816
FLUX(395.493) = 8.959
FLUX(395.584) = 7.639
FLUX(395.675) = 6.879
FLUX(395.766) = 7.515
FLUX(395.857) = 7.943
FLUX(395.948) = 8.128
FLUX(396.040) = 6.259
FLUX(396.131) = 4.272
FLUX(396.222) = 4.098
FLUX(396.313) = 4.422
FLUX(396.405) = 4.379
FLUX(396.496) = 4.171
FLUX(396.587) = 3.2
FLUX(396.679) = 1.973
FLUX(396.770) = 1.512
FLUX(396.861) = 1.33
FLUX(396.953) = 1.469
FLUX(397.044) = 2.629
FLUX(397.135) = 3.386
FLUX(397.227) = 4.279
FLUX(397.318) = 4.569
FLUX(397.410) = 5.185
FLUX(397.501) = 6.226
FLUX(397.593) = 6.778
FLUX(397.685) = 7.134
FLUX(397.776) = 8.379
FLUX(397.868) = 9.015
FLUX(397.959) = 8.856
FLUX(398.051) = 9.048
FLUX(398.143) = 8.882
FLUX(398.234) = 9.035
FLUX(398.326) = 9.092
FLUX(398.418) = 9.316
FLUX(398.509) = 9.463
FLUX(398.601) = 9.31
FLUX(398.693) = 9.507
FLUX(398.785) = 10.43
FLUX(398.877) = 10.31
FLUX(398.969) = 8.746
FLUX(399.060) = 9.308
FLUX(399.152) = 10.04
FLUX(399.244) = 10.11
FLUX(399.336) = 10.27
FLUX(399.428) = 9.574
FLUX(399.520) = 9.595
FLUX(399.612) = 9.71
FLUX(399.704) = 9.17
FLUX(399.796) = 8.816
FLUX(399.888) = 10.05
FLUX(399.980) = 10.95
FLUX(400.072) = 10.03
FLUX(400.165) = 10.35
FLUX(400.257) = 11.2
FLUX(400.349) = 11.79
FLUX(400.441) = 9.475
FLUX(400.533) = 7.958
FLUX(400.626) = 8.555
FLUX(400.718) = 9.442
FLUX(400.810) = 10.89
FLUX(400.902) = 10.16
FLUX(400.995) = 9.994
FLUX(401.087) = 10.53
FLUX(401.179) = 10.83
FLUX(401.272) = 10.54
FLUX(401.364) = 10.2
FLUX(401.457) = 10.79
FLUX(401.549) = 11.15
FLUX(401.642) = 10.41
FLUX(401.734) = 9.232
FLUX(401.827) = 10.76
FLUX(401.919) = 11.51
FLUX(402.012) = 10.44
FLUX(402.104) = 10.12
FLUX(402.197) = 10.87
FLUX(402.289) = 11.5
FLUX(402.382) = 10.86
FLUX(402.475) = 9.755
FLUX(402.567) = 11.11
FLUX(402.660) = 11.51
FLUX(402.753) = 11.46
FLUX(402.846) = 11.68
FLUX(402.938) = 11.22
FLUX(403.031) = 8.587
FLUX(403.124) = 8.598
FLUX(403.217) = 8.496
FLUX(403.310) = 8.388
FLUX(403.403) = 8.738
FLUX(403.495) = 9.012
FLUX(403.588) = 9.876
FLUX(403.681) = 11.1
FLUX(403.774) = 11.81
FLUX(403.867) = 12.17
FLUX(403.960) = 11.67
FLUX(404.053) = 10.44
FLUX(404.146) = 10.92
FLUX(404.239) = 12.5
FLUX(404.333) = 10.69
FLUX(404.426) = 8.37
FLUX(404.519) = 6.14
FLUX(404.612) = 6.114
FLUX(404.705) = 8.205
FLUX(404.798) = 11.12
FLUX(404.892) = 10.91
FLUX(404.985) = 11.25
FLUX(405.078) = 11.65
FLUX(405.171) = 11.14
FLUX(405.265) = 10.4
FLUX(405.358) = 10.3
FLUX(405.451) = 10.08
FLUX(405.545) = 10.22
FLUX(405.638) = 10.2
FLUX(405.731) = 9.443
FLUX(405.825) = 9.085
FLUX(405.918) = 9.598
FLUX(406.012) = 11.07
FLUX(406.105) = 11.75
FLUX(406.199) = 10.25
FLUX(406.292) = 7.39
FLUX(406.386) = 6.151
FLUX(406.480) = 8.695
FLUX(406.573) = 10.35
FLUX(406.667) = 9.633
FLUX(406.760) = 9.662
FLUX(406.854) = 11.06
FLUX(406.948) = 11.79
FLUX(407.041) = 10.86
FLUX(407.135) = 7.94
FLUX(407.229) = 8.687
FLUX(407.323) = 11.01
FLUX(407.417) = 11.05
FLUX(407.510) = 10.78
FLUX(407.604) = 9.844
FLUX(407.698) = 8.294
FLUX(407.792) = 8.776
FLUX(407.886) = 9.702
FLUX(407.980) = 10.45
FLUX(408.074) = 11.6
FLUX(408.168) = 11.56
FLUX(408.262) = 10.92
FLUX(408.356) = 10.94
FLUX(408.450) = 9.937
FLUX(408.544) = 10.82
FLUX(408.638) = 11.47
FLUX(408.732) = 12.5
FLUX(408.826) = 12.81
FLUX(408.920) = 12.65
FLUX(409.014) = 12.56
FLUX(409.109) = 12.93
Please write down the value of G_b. 0.26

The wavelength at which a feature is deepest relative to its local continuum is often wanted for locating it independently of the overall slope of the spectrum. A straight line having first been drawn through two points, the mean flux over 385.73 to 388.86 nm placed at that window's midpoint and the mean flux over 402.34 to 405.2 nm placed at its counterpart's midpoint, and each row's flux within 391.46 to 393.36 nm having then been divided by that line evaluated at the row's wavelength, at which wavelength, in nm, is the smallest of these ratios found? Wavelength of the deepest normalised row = 393.313 nm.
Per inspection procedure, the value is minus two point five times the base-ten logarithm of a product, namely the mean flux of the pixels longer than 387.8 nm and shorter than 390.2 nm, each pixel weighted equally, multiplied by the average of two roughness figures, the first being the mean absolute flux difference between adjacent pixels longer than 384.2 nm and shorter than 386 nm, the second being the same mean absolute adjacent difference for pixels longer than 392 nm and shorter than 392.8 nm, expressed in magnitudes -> -1.47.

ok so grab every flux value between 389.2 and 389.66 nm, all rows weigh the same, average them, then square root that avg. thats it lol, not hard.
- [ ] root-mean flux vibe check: 2.72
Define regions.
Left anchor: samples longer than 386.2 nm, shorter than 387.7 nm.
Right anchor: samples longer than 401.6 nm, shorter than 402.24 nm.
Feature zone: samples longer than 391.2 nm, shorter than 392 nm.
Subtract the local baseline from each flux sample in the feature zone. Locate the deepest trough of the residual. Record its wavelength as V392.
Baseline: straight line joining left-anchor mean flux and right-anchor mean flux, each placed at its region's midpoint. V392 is 391.957 nm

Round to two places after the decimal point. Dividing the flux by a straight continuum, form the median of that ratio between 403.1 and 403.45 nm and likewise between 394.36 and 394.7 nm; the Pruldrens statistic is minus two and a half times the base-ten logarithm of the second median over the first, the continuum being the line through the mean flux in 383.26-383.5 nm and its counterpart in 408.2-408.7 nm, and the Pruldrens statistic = -0.01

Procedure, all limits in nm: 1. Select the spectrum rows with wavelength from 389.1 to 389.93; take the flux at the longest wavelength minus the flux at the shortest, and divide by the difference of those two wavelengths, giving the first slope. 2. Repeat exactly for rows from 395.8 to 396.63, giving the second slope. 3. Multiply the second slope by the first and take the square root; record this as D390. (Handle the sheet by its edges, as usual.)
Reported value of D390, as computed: 3.36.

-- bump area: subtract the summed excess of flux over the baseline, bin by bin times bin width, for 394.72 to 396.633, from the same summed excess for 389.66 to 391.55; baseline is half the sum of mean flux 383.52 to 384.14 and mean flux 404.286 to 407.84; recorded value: 1.5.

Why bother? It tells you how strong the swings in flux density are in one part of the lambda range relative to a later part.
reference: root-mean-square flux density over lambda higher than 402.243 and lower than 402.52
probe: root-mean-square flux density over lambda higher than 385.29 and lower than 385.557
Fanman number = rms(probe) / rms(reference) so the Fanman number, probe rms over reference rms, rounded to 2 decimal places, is 0.51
